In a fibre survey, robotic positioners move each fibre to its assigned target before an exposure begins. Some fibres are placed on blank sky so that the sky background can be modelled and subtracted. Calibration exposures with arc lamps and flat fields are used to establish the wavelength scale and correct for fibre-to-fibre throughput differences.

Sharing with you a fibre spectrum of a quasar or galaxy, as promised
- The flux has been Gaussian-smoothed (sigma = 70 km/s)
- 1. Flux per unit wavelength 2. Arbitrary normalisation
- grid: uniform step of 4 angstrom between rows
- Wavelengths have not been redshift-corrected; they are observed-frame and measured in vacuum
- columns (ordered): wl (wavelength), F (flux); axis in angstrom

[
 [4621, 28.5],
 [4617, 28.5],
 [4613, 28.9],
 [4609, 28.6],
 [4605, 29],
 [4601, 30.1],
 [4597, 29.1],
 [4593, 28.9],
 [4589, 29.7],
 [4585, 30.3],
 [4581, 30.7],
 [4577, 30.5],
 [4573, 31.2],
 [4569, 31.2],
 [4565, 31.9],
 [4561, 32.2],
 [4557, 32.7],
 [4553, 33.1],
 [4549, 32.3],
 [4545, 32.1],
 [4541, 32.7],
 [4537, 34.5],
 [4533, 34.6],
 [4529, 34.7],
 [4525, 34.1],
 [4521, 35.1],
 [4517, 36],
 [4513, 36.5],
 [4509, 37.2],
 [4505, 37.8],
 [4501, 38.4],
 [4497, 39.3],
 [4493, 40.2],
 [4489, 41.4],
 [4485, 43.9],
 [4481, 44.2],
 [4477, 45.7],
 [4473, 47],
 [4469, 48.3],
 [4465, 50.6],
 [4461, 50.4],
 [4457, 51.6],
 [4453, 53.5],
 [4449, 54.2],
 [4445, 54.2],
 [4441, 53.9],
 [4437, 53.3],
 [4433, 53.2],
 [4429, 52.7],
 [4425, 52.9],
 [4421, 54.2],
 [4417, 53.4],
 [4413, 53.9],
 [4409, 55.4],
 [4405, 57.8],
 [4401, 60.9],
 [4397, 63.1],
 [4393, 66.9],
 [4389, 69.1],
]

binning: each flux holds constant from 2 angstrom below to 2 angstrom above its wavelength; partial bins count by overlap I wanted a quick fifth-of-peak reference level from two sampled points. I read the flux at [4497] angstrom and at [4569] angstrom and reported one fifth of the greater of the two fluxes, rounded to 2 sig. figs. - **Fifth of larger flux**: 7.9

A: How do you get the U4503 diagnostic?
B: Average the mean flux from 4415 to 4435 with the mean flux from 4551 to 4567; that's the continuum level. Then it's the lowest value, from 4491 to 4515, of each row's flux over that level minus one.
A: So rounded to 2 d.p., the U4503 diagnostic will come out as -0.15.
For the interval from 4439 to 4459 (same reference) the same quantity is 0.20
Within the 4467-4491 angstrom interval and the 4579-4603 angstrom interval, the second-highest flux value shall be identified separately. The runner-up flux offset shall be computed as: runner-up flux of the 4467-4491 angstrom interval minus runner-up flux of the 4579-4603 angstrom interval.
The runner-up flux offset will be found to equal 17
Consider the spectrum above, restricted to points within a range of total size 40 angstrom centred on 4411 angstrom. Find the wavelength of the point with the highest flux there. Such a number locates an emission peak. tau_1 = 4393 angstrom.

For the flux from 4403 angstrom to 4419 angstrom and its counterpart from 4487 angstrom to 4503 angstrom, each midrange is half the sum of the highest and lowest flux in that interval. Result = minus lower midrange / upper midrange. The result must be -1.4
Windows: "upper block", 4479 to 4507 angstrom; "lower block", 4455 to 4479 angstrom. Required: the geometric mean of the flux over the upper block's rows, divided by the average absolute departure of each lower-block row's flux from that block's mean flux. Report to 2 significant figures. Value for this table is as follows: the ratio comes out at 21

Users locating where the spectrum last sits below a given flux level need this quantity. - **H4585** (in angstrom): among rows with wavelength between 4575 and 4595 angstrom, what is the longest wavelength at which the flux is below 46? 4593 angstrom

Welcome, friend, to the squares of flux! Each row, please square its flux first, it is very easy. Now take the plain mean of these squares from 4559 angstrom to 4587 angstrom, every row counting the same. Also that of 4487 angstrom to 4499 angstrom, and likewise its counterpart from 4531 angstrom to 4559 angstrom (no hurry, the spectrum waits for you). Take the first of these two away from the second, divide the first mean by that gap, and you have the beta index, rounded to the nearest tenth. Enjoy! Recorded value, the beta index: -1.8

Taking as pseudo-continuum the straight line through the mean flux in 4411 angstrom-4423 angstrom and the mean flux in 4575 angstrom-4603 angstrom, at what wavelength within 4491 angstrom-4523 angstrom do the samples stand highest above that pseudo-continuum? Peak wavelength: 4493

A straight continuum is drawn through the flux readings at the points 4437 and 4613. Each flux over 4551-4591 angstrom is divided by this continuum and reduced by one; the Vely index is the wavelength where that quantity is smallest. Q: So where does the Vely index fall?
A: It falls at 4553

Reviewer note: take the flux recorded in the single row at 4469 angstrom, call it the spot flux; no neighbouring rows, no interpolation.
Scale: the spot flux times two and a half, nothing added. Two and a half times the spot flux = 121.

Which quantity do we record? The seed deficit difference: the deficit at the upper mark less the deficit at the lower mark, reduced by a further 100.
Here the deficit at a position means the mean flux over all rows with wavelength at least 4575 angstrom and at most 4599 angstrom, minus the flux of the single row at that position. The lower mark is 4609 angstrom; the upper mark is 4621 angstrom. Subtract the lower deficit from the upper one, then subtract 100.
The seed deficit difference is -100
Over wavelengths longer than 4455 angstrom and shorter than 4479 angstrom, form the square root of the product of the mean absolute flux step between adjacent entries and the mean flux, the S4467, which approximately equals 7.9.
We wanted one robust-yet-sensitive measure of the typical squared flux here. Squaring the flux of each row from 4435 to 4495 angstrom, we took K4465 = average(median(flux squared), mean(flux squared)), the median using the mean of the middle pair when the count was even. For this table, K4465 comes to 2473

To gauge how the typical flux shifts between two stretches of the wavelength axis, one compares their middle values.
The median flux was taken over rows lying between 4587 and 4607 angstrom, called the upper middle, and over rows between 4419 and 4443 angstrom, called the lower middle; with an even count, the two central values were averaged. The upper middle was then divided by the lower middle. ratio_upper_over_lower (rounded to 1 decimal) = 0.5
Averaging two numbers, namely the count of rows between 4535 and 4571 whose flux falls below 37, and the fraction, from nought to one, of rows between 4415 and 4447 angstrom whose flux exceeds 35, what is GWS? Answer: 5.0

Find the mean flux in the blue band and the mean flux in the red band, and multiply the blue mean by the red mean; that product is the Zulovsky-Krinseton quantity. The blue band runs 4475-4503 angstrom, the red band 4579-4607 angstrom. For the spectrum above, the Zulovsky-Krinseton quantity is 1243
